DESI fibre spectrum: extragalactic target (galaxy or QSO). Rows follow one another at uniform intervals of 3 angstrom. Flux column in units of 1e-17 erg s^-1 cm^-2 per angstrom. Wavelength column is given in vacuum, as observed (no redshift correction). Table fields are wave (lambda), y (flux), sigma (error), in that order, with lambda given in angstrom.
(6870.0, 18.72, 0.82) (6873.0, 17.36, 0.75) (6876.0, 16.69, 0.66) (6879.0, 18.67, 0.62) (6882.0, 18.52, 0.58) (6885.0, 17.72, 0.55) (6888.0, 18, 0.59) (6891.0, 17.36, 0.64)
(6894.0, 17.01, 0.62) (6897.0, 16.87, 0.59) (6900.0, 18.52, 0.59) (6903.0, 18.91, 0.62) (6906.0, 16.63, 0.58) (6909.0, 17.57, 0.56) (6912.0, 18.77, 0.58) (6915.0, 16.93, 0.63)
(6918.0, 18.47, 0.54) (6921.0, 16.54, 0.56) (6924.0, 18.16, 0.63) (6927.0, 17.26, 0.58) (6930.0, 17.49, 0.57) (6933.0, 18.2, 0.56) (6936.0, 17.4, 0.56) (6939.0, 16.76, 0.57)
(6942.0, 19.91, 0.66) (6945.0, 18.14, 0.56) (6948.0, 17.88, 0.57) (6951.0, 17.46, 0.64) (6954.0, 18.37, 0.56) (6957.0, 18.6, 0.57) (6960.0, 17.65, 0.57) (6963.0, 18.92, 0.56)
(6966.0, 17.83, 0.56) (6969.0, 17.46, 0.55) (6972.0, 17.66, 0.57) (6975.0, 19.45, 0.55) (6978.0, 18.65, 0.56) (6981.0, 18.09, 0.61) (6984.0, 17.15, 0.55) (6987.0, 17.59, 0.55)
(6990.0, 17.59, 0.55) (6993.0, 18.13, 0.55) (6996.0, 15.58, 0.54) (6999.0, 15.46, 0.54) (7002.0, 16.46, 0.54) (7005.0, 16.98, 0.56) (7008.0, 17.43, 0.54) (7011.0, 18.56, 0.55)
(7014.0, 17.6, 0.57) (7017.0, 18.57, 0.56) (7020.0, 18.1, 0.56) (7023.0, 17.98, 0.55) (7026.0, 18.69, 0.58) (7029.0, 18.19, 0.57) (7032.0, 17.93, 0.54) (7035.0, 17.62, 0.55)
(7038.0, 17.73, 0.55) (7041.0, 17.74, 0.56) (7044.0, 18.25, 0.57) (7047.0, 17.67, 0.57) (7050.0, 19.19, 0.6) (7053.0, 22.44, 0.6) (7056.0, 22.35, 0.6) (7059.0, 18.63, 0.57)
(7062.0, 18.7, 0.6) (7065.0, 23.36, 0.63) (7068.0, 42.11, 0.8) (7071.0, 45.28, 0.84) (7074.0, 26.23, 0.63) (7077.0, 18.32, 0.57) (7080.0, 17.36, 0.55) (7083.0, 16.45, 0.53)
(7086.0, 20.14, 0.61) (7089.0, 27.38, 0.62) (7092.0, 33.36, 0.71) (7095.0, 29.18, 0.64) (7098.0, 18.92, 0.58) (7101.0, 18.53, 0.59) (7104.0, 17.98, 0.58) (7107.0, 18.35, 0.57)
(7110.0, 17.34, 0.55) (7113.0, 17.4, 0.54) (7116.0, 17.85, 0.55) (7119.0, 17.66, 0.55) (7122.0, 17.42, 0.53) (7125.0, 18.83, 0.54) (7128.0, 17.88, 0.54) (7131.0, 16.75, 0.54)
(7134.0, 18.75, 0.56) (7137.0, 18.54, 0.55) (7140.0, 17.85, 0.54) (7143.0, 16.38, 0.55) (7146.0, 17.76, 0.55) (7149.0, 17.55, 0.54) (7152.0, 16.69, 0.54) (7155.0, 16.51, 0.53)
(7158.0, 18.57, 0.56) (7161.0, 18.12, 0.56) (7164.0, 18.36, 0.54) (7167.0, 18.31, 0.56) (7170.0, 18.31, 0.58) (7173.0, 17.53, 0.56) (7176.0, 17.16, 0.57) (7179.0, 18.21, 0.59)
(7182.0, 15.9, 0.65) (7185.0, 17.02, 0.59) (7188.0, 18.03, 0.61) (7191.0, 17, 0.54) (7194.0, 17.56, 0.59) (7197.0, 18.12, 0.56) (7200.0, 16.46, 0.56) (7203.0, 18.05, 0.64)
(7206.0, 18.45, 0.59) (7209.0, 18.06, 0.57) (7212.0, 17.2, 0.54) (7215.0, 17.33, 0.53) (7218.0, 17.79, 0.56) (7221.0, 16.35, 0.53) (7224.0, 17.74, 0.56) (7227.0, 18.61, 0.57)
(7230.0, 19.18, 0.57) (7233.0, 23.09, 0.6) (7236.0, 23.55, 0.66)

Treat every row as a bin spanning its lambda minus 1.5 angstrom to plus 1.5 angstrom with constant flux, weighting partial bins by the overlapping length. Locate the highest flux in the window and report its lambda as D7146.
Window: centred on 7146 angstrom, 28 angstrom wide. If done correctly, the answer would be 7134.0 angstrom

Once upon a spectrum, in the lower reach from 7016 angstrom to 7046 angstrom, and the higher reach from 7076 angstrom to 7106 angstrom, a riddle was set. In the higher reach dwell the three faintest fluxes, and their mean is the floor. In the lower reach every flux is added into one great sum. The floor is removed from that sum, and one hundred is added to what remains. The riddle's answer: 264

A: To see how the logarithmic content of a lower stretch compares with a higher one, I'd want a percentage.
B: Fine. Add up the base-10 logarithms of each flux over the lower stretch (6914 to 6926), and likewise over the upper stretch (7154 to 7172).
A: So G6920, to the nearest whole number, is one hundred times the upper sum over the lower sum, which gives 152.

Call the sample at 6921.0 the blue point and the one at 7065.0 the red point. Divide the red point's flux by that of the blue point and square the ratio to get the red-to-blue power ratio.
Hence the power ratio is 1.99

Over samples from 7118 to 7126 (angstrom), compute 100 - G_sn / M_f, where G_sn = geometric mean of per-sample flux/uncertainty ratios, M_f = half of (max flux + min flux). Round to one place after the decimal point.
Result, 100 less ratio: 98.2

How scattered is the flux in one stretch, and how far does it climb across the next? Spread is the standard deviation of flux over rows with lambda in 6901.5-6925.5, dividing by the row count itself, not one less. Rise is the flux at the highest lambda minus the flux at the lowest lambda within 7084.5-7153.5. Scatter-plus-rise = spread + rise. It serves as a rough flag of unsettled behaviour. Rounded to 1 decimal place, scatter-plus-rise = -2.5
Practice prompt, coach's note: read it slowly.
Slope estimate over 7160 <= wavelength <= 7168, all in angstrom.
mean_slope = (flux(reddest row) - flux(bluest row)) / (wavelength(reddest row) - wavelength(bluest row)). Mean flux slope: 0.03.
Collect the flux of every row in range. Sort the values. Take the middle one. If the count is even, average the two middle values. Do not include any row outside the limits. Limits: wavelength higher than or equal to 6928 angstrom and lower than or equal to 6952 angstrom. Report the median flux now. 17.7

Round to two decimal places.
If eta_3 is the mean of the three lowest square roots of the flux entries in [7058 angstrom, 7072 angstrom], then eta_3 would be 4.49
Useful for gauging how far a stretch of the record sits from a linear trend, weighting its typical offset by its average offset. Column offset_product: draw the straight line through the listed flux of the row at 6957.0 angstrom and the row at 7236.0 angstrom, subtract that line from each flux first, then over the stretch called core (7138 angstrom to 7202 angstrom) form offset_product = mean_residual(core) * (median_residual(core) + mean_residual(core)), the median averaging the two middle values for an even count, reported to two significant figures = 47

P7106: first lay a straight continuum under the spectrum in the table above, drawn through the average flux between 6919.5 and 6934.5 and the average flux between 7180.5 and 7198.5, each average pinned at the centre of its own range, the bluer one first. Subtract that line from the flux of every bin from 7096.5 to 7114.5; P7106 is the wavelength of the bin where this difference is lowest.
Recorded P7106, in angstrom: 7110.0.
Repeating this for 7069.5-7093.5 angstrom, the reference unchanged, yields 7083.0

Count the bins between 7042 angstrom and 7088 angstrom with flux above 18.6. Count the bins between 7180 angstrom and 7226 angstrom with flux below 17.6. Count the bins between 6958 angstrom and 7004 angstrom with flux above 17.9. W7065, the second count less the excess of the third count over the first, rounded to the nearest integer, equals 13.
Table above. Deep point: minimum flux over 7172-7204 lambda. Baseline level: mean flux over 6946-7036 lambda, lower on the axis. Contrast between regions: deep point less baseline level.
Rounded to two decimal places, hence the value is -1.89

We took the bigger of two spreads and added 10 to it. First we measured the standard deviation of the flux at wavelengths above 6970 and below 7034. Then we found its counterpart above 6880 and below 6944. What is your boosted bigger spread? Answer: 11.0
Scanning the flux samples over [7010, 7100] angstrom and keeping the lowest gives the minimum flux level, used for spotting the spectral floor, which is 16.45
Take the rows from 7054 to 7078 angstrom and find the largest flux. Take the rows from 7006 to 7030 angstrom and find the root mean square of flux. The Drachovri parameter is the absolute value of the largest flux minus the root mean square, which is 27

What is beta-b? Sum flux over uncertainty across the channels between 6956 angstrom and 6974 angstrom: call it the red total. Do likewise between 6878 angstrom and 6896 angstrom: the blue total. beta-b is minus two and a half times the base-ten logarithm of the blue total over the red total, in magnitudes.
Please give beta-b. 0.1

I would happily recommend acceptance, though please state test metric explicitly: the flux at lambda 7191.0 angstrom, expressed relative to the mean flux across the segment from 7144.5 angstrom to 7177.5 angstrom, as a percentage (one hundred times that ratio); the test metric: 96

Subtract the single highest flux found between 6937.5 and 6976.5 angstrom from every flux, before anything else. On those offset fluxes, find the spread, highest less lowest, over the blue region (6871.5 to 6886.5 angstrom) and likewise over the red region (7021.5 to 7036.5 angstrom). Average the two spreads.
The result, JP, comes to 1.5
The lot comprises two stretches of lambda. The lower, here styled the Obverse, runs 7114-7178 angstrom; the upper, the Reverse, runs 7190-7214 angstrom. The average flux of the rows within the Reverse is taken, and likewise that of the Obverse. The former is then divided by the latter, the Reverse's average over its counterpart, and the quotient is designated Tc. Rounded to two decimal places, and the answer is 0.99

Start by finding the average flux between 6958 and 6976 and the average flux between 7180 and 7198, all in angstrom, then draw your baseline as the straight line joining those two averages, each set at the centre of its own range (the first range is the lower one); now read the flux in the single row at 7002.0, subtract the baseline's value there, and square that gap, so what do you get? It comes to 2.4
